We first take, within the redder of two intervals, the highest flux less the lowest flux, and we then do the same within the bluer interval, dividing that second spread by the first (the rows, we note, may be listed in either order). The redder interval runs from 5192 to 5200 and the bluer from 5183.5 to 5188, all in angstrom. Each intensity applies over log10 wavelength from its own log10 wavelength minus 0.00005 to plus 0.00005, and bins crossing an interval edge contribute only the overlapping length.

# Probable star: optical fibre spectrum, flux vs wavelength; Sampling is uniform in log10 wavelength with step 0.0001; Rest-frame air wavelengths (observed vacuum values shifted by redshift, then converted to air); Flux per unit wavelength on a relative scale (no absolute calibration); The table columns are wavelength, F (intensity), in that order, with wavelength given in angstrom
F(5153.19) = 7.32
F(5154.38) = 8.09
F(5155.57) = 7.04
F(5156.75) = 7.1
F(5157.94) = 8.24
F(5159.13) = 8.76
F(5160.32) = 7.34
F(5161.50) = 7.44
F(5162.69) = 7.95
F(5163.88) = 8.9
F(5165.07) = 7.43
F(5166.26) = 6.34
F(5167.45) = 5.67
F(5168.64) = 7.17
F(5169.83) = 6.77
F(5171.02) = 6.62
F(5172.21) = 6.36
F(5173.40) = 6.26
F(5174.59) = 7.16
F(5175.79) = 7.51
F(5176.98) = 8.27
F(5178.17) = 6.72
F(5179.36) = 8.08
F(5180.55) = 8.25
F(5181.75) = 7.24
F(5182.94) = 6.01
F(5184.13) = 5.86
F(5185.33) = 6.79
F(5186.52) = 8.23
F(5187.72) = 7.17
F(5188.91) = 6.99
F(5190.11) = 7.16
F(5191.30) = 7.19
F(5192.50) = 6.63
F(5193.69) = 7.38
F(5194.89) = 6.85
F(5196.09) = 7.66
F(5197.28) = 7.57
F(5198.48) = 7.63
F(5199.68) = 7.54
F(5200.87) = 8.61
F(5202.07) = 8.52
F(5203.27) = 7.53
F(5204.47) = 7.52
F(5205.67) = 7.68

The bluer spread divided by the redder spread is 2.3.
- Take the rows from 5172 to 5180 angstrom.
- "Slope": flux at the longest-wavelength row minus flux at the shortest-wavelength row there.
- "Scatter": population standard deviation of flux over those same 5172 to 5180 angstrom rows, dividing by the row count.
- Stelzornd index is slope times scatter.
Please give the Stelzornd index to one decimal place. 1.3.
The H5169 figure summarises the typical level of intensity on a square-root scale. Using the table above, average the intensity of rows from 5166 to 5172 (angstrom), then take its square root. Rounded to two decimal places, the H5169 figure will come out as 2.55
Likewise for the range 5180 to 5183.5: 2.68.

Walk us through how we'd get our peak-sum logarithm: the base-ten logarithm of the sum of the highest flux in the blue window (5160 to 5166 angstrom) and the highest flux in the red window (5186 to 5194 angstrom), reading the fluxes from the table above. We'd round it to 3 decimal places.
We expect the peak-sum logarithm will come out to 1.234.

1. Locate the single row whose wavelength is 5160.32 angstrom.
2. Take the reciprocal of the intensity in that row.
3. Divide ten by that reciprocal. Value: 73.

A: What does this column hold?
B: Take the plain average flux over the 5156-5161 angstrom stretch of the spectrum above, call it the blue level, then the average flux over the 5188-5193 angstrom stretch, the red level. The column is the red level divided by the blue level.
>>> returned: 0.89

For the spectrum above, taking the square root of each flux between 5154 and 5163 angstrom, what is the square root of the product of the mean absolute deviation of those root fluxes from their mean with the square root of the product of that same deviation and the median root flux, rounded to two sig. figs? 0.22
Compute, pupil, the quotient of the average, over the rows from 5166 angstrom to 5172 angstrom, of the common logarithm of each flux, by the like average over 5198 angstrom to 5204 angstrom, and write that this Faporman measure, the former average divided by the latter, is 0.90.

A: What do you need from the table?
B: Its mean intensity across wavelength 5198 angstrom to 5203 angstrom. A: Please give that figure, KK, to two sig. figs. 8.1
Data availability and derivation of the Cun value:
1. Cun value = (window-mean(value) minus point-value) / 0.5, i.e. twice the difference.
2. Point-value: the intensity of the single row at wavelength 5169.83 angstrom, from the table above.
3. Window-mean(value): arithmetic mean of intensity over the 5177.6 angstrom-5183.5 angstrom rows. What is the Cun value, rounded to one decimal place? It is 1.0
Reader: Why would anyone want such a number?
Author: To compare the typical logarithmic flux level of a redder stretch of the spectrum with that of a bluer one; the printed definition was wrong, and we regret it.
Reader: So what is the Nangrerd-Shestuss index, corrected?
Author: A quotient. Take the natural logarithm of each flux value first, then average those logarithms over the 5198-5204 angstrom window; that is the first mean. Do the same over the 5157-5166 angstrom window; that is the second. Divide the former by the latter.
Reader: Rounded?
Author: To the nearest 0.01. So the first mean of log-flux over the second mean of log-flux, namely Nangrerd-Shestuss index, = 1.00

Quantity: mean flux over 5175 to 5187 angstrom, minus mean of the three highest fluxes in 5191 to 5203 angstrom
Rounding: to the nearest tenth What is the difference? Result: -1.0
